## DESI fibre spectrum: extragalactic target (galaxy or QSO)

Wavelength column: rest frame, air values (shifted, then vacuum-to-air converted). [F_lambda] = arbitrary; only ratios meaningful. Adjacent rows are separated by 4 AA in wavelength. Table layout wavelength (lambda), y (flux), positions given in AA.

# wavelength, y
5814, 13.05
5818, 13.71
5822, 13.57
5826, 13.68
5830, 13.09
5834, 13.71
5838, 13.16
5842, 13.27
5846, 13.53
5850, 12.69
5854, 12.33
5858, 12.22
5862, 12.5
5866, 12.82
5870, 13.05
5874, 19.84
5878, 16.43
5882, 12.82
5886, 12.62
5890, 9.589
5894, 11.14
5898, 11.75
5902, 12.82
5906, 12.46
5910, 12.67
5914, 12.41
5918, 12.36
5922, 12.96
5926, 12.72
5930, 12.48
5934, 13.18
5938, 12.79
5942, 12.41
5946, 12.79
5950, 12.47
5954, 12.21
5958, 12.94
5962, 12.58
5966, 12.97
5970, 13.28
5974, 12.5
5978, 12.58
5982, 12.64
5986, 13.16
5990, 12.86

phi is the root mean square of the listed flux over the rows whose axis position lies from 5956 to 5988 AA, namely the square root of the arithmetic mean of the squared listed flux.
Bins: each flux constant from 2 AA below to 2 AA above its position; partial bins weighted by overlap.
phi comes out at 12.8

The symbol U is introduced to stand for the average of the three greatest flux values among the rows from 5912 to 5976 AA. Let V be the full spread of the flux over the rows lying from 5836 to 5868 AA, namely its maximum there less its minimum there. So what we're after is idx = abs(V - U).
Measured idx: 11.8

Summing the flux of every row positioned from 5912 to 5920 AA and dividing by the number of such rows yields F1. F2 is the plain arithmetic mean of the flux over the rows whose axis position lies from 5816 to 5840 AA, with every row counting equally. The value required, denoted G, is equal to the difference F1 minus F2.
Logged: -1.1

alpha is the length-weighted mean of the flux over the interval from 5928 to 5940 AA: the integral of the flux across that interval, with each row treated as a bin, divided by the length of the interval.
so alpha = 12.8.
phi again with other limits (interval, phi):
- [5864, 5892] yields 14.2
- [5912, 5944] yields 12.7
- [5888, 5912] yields 11.8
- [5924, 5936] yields 12.8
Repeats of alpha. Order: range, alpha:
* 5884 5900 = 11.3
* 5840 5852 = 13.2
